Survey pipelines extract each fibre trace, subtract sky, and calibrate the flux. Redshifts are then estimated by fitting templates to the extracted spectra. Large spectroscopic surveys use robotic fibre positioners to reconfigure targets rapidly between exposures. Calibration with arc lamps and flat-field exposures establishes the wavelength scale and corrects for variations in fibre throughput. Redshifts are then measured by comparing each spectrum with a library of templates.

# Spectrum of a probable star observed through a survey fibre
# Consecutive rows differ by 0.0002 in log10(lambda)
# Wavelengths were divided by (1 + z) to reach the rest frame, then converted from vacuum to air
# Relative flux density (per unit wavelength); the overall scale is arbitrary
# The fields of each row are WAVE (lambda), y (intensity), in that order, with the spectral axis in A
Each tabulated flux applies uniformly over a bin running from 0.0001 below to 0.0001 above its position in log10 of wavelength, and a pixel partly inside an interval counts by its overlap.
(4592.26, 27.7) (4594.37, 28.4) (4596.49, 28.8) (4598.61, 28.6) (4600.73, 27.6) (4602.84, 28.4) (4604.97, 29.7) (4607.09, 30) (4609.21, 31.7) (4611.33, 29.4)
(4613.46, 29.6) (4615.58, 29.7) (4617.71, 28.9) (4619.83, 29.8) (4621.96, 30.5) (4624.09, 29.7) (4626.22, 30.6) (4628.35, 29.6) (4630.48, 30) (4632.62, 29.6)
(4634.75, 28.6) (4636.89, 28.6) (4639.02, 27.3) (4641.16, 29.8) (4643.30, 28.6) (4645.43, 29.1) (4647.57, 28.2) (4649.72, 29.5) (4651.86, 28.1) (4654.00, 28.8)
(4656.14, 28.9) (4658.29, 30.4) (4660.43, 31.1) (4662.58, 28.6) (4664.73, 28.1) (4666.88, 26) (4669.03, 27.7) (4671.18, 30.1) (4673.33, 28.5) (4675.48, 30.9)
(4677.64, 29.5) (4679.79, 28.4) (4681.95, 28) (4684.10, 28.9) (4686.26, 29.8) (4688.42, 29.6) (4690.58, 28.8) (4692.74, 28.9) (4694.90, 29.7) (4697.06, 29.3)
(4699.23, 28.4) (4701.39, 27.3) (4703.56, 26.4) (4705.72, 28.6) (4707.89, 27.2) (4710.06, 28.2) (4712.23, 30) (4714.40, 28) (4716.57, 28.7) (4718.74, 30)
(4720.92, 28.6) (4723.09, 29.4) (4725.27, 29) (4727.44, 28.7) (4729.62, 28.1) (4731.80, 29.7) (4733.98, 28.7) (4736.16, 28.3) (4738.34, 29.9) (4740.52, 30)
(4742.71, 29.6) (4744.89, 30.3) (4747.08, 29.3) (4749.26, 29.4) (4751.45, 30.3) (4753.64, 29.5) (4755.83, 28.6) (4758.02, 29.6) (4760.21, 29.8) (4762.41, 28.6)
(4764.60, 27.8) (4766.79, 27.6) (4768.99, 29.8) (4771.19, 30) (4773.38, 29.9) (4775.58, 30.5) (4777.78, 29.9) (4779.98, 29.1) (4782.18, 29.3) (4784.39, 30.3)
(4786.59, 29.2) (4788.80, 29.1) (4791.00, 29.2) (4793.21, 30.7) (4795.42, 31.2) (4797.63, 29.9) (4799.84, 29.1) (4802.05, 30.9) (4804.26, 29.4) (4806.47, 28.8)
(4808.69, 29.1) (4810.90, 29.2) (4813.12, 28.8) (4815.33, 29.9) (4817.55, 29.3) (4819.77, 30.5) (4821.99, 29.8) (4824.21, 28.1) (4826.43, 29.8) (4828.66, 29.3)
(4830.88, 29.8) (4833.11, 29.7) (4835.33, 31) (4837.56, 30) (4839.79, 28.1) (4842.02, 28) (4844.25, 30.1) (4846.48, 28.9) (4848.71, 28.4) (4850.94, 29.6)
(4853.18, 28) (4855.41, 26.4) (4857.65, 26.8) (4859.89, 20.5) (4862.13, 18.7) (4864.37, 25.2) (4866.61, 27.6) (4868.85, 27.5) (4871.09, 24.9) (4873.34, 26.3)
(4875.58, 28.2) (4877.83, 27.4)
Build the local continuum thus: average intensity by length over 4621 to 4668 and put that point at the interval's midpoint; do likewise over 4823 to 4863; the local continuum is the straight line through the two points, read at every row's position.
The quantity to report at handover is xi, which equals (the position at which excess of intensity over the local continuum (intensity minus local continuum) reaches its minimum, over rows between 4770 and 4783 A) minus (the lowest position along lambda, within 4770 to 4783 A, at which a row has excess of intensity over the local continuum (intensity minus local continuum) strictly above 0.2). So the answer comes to 8.8 A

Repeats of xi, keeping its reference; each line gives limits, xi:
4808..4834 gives 15.5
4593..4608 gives -4.2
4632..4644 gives 6.4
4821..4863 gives 40.1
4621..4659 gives 17.1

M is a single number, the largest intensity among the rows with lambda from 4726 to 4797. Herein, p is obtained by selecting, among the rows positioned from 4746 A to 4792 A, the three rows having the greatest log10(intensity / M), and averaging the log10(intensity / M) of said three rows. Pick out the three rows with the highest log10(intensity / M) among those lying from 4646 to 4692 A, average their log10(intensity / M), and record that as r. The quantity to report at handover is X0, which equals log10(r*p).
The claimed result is -4.18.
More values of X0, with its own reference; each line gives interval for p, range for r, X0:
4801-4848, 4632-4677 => -4.50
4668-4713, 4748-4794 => -3.92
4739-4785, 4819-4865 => -3.96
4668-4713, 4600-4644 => -4.33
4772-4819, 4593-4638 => -4.85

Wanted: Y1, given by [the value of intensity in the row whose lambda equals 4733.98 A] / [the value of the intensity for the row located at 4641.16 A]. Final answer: 0.96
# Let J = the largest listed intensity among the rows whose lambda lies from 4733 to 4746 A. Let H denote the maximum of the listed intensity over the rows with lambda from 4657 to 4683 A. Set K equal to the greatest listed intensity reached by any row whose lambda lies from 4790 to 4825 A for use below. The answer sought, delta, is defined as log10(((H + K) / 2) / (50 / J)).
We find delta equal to 1.28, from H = 31.1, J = 30.3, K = 31.2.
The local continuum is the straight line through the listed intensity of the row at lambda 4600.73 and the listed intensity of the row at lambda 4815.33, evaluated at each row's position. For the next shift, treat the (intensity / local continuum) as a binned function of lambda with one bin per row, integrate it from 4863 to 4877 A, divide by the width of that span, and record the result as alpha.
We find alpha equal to 0.87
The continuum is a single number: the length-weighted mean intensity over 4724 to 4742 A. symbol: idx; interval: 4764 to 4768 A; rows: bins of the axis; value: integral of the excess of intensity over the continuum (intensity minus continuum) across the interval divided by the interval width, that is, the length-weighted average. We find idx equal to -1.3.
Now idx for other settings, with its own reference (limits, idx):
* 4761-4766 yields -0.8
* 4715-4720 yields 0.1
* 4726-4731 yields -0.5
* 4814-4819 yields 0.6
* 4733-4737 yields -0.6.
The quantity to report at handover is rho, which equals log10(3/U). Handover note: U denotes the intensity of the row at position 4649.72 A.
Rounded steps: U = 29.5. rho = -0.99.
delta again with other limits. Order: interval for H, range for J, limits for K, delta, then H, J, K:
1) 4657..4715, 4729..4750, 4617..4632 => 1.27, 31.1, 30.3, 30.6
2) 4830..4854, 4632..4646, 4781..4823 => 1.27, 31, 29.8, 31.2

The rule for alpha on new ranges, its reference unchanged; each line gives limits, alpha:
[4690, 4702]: 1.01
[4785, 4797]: 1.01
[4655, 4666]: 1.04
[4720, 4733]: 1.00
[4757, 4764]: 1.00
